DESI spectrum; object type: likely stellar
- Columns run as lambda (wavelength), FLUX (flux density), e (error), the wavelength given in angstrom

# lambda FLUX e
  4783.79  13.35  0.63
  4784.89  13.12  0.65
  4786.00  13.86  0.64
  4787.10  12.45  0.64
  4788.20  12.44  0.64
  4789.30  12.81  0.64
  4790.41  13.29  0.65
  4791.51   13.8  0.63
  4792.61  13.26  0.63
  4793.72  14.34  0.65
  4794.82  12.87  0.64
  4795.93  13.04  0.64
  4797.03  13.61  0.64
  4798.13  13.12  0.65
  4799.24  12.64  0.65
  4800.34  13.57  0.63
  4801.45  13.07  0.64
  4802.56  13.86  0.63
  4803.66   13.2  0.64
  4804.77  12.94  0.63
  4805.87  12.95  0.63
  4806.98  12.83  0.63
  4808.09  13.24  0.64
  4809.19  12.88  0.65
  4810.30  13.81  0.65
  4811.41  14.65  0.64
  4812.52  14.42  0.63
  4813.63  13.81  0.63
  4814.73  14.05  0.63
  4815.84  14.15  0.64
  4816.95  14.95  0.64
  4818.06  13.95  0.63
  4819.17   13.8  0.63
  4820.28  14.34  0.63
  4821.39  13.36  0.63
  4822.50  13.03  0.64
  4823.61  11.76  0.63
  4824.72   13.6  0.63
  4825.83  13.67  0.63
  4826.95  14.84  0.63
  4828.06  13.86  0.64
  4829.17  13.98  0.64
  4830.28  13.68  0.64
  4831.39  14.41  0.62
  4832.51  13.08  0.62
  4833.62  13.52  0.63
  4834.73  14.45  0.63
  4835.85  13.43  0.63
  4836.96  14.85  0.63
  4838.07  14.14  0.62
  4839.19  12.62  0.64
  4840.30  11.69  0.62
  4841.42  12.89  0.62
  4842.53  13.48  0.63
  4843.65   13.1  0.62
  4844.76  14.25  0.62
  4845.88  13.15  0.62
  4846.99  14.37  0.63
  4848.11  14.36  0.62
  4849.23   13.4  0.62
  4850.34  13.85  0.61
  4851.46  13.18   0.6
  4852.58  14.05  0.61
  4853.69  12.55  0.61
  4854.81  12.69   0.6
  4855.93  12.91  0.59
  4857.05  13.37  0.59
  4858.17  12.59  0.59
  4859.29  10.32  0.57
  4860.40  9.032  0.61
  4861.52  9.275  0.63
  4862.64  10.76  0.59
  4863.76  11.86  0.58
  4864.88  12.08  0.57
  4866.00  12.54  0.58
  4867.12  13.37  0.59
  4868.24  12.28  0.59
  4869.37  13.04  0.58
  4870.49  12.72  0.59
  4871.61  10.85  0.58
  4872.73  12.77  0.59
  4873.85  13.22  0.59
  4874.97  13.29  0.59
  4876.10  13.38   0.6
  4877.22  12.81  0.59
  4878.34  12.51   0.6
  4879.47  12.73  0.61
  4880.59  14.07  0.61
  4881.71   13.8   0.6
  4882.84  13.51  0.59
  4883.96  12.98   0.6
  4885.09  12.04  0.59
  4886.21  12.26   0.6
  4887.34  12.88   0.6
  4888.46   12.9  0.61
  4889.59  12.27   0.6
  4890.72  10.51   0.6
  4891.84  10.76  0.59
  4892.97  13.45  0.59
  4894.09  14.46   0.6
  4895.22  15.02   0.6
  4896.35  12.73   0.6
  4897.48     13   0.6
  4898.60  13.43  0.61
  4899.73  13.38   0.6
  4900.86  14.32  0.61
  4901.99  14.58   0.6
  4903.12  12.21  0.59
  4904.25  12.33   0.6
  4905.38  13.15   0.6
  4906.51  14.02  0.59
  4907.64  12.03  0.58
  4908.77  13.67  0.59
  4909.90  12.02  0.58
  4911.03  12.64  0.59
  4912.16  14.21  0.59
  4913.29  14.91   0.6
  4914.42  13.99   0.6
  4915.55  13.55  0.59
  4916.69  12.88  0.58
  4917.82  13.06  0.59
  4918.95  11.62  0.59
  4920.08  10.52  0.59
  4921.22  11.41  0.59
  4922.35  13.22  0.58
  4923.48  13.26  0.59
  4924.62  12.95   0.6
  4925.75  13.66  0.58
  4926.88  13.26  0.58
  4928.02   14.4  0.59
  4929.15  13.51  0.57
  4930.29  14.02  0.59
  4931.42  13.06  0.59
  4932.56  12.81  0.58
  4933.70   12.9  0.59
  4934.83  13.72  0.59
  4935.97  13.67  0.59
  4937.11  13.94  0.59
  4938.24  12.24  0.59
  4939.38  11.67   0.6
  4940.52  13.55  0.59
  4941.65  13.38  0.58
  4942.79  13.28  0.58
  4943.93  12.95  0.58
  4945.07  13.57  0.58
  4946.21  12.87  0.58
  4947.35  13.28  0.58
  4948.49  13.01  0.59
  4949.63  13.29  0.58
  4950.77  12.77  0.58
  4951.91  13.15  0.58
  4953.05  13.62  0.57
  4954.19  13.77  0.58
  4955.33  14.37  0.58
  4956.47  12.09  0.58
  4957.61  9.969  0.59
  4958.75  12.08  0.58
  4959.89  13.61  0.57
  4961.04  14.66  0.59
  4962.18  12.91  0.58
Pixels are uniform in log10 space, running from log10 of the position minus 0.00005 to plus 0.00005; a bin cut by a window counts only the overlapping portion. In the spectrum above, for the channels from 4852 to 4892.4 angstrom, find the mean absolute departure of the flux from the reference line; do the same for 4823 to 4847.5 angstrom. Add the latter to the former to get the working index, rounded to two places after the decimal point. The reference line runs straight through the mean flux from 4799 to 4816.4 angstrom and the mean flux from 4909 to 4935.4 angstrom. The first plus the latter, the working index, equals 1.74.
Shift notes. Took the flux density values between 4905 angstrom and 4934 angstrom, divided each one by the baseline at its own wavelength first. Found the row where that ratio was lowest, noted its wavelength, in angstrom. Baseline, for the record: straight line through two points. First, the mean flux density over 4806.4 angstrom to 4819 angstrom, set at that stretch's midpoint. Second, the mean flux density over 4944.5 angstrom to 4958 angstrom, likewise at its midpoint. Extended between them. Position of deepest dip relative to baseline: 4920.08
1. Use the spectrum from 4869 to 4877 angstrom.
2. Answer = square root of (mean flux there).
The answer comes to 3.57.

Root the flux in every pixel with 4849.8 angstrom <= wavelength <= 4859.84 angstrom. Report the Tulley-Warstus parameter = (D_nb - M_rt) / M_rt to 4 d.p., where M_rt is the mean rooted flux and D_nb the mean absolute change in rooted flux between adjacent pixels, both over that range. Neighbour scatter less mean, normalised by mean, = -0.9660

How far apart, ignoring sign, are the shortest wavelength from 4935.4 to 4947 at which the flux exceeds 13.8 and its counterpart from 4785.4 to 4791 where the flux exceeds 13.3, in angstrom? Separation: 151.1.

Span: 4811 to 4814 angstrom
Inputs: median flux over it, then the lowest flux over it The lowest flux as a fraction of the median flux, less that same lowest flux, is -12.9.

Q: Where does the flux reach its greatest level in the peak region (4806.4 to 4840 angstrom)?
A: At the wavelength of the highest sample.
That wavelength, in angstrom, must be 4816.95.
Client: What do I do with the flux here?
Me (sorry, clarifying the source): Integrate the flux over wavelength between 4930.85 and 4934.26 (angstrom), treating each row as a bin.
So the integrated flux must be 44.0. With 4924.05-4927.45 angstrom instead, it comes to 45.2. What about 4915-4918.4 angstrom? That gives 44.7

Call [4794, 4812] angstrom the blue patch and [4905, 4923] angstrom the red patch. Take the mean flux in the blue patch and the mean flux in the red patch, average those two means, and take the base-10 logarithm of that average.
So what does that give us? 1.12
